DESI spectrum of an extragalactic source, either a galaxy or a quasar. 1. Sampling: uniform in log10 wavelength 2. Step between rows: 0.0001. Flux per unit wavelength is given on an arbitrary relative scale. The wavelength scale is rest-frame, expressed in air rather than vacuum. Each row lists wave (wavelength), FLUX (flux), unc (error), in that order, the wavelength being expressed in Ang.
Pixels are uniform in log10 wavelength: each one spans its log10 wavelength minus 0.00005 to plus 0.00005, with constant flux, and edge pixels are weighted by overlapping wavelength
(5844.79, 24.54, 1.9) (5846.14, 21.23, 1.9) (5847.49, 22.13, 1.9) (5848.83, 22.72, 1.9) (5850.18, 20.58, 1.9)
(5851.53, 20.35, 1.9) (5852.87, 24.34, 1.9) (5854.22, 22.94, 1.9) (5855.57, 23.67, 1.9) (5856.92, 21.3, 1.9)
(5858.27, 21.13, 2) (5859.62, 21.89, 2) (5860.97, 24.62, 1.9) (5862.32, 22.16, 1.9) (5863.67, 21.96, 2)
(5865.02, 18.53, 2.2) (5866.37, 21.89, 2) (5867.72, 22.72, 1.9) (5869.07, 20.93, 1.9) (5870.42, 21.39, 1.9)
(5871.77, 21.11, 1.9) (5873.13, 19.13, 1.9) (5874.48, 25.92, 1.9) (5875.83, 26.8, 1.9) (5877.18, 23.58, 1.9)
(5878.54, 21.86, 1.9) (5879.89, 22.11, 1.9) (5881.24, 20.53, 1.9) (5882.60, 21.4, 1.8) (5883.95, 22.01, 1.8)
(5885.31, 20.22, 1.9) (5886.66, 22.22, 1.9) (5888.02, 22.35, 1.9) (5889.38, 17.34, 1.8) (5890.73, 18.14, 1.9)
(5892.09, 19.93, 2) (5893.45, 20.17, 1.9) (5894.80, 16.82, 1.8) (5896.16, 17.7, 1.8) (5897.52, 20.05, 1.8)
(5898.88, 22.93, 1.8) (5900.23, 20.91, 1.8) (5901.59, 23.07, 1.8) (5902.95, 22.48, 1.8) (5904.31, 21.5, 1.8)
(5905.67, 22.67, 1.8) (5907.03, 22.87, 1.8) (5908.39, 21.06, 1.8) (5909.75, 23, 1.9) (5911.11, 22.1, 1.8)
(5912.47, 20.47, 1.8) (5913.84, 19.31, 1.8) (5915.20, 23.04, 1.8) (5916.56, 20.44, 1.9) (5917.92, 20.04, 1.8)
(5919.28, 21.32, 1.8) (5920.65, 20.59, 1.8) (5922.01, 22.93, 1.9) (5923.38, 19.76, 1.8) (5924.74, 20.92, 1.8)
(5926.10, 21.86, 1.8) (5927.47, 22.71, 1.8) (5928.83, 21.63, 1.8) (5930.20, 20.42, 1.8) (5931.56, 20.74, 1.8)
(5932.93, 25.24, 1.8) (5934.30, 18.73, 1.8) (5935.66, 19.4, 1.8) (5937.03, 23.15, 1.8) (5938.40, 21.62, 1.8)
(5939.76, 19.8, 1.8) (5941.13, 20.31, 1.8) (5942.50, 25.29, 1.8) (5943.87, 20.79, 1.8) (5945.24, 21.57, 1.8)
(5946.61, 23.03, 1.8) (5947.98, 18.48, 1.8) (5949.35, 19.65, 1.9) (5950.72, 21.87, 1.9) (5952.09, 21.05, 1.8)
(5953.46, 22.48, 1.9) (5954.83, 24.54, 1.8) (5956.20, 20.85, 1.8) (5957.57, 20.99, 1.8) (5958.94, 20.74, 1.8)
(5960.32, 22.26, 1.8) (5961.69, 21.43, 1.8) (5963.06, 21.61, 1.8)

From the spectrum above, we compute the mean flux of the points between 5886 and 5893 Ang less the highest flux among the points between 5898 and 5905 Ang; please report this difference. -3.1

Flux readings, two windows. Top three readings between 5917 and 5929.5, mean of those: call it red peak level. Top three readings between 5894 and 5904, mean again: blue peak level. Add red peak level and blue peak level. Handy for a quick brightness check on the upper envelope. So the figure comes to 45.3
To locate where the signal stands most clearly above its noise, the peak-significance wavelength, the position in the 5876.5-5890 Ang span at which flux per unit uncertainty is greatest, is 5877.18 Ang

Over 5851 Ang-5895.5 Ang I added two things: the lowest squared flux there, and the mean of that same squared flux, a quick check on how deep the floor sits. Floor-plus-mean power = 752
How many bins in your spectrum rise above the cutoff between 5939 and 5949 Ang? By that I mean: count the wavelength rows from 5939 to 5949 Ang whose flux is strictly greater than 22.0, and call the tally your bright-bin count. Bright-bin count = 2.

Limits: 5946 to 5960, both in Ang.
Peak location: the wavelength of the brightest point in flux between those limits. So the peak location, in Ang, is 5954.83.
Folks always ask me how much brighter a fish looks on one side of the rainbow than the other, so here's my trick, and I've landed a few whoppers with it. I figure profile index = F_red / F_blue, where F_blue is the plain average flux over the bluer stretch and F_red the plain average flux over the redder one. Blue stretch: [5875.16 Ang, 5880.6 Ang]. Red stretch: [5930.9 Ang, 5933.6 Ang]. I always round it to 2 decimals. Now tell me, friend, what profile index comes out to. 0.97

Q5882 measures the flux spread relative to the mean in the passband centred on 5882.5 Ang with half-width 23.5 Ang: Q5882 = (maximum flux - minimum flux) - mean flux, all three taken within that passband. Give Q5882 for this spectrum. -11.4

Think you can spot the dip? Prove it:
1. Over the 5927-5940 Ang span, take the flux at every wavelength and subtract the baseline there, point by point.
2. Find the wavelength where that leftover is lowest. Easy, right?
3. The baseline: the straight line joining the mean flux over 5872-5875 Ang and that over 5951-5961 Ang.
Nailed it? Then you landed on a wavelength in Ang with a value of 5934.30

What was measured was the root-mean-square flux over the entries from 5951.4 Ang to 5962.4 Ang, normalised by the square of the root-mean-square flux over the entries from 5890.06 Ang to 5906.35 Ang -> 0.051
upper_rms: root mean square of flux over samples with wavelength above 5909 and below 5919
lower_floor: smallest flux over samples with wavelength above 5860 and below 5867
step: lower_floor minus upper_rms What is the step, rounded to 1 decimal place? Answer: -2.7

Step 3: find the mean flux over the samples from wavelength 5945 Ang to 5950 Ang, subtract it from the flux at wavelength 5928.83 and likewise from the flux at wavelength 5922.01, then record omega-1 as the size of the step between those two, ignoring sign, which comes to 1.3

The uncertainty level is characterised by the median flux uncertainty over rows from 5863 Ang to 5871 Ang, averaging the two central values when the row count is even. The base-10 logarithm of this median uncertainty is 0.290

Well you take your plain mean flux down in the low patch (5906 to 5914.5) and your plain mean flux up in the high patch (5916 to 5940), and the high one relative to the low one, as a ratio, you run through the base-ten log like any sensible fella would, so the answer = -0.006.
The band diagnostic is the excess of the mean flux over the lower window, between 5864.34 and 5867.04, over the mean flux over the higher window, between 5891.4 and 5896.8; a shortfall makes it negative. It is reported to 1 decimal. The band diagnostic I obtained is 1.6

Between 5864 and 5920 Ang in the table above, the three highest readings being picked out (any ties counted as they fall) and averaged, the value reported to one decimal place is 25.4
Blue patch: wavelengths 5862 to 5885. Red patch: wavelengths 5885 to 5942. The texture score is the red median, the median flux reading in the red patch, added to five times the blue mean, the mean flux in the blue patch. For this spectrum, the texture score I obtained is 131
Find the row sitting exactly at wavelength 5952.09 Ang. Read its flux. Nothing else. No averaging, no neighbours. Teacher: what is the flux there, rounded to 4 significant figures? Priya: 21.05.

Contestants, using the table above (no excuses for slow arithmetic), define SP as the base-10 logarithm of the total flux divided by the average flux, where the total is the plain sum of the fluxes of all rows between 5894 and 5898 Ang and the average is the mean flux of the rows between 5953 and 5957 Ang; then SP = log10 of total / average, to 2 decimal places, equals 0.38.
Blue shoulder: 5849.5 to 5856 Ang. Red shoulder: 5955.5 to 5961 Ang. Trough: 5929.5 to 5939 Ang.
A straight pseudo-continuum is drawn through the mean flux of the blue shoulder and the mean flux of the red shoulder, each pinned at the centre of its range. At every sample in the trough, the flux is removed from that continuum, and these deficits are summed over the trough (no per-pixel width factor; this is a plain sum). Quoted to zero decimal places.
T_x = 1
